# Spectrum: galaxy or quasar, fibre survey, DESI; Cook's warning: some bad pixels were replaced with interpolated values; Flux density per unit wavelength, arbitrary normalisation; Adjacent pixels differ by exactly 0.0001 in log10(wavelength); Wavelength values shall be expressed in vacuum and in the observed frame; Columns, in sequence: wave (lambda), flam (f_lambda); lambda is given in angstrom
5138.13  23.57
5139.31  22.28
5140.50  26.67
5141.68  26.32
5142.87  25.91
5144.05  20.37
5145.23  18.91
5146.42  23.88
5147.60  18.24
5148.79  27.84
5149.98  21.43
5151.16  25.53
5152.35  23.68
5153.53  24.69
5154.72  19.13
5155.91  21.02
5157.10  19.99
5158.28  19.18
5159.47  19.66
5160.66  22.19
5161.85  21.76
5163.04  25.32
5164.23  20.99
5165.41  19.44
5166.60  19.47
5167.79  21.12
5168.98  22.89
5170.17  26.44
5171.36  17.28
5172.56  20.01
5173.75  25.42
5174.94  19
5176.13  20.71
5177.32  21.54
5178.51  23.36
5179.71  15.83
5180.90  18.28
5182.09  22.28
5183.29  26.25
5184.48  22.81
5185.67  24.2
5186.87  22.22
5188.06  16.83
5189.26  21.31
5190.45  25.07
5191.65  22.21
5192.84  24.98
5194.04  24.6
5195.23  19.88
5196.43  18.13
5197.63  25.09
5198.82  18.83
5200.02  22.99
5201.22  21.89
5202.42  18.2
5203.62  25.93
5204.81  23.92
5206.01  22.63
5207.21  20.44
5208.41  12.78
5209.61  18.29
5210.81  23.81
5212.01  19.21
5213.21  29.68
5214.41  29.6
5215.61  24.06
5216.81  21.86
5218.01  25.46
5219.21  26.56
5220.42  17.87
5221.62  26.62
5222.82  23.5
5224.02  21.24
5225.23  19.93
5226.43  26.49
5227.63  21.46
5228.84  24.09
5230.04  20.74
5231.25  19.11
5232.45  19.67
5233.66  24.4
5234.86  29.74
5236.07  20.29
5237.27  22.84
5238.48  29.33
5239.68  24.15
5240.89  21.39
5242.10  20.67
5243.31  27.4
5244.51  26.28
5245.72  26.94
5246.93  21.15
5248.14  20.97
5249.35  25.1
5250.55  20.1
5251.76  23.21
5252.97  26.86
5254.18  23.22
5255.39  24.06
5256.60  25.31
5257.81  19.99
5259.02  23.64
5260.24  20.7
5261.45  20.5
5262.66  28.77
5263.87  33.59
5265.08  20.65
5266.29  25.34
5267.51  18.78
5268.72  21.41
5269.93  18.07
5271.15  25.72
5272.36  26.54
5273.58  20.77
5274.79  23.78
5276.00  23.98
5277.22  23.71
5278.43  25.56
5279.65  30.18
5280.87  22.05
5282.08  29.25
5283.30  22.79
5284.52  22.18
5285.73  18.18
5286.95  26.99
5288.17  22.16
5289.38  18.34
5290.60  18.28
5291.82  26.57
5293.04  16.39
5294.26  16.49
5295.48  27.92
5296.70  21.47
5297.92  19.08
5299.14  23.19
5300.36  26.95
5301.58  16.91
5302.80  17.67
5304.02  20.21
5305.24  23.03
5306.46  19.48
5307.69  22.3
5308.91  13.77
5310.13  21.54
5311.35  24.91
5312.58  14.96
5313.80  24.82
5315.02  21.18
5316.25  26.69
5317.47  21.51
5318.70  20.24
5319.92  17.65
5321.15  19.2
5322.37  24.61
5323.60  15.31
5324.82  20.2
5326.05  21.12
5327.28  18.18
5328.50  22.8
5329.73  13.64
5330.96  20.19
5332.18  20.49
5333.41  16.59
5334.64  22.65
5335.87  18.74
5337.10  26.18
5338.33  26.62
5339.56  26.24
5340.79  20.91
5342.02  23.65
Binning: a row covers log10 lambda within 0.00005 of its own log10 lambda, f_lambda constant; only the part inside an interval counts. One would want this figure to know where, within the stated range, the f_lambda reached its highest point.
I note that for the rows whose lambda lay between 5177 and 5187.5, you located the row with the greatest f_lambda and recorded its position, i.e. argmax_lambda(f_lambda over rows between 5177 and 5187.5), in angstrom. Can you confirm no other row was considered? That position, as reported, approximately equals 5183.29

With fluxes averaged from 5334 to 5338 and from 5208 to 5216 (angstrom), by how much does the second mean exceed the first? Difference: 0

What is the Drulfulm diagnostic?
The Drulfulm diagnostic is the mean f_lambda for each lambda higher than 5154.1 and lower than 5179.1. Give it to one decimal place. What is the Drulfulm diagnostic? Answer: 21.2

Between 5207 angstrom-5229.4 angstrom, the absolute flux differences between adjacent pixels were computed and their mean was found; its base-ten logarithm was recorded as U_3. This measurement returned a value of 0.67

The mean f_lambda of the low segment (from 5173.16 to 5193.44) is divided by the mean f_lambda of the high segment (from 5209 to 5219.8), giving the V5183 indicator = 0.90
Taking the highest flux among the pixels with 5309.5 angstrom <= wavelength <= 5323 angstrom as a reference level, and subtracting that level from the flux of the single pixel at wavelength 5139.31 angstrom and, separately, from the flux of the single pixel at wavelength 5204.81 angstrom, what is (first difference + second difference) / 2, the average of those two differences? -3.6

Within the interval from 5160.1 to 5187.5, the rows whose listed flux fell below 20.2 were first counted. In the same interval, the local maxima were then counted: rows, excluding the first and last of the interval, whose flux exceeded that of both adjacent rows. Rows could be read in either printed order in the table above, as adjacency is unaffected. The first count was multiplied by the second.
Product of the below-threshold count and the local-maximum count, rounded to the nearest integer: 42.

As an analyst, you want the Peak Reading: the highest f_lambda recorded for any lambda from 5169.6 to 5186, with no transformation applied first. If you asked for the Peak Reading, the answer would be 26.44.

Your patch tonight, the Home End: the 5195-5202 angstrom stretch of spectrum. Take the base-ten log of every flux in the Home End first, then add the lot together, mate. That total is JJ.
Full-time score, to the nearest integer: 8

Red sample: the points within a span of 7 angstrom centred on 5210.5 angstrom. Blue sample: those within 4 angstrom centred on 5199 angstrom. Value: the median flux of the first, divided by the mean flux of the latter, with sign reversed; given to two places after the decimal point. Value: -0.89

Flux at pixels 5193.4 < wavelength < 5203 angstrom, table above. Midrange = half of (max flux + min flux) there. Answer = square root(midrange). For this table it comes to 4.65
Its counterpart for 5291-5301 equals 4.71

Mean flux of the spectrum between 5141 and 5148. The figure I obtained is 22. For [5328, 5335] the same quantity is 19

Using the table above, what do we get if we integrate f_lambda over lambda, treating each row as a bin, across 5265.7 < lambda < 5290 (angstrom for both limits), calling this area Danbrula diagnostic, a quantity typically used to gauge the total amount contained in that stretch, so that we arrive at 566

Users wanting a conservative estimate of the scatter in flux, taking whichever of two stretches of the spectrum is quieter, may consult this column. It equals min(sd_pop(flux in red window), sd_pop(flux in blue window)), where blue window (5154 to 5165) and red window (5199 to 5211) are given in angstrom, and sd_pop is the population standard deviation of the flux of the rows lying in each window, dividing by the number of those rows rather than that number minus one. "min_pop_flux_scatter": 1.8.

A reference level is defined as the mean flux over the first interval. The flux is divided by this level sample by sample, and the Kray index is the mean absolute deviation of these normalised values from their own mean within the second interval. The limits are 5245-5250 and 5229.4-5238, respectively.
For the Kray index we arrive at 0.119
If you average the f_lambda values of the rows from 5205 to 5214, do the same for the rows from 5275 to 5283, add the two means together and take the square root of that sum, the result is 6.8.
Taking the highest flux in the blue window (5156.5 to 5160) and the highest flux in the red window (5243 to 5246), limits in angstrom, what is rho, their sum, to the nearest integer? 47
